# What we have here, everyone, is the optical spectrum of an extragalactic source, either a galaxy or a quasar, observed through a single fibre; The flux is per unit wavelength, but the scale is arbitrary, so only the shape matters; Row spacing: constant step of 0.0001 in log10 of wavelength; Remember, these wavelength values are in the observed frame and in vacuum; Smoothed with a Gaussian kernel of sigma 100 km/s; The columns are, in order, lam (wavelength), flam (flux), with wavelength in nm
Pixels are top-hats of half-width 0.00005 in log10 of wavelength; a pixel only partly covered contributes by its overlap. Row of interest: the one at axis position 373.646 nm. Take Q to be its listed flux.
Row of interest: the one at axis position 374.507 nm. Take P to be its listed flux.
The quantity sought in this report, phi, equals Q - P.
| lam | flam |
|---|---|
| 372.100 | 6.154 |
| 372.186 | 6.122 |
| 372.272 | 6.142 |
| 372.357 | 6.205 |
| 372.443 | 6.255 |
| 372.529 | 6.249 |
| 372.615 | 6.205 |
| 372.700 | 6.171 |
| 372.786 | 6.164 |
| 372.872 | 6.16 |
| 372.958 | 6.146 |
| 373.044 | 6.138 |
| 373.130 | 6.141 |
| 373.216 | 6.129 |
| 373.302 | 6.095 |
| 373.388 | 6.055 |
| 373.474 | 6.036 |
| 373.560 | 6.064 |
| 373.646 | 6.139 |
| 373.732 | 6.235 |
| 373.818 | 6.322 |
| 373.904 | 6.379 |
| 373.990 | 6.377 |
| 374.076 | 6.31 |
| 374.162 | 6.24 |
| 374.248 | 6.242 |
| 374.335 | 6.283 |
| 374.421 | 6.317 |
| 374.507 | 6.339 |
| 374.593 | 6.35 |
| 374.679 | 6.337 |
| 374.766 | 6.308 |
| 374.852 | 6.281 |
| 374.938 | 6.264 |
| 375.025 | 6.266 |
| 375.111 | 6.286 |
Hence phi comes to -0.20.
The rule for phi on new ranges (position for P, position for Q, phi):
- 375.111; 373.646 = -0.15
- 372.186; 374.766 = 0.19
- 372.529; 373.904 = 0.13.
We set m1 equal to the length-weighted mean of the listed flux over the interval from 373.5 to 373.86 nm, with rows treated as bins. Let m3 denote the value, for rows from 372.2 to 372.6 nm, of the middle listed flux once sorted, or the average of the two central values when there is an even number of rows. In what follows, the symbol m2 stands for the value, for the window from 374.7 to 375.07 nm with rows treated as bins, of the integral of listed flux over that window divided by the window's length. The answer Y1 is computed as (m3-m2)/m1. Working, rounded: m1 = 6.185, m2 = 6.28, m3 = 6.23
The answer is -0.008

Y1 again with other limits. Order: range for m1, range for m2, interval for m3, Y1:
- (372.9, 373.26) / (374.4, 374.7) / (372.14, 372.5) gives -0.029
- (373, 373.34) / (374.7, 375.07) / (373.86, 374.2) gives 0.011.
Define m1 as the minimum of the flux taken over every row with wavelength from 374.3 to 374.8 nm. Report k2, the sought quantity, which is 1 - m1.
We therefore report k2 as -5.28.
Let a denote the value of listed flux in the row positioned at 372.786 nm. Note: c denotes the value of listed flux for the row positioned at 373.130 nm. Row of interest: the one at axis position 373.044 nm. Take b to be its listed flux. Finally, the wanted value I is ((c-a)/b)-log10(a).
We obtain -0.794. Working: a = 6.164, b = 6.138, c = 6.141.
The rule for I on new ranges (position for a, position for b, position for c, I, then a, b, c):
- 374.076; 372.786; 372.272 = -0.827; 6.31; 6.164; 6.142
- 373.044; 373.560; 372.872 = -0.784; 6.138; 6.064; 6.16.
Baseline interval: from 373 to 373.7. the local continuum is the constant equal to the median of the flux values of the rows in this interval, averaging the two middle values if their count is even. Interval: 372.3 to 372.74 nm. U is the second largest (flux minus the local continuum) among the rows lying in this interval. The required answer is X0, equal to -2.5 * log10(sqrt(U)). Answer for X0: 1.1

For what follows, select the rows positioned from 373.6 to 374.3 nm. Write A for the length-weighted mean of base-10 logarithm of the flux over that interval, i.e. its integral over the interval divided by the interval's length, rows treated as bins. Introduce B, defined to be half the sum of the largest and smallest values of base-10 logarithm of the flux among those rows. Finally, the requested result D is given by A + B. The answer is 1.59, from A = 0.798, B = 0.796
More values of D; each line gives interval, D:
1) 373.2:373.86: 1.58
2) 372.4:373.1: 1.58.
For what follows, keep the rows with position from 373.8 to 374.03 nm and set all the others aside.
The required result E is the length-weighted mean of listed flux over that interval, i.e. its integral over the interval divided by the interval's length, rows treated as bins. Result 6.37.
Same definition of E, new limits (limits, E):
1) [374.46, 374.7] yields 6.36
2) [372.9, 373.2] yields 6.13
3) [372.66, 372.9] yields 6.16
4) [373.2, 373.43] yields 6.09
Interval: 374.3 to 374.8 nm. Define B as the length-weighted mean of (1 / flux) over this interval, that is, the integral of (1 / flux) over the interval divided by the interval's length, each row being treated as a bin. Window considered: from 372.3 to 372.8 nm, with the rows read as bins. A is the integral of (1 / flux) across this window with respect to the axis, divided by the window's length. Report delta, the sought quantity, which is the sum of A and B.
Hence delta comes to 0.320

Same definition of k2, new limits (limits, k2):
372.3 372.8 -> -5.16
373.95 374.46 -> -5.24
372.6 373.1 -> -5.14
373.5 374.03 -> -5.06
